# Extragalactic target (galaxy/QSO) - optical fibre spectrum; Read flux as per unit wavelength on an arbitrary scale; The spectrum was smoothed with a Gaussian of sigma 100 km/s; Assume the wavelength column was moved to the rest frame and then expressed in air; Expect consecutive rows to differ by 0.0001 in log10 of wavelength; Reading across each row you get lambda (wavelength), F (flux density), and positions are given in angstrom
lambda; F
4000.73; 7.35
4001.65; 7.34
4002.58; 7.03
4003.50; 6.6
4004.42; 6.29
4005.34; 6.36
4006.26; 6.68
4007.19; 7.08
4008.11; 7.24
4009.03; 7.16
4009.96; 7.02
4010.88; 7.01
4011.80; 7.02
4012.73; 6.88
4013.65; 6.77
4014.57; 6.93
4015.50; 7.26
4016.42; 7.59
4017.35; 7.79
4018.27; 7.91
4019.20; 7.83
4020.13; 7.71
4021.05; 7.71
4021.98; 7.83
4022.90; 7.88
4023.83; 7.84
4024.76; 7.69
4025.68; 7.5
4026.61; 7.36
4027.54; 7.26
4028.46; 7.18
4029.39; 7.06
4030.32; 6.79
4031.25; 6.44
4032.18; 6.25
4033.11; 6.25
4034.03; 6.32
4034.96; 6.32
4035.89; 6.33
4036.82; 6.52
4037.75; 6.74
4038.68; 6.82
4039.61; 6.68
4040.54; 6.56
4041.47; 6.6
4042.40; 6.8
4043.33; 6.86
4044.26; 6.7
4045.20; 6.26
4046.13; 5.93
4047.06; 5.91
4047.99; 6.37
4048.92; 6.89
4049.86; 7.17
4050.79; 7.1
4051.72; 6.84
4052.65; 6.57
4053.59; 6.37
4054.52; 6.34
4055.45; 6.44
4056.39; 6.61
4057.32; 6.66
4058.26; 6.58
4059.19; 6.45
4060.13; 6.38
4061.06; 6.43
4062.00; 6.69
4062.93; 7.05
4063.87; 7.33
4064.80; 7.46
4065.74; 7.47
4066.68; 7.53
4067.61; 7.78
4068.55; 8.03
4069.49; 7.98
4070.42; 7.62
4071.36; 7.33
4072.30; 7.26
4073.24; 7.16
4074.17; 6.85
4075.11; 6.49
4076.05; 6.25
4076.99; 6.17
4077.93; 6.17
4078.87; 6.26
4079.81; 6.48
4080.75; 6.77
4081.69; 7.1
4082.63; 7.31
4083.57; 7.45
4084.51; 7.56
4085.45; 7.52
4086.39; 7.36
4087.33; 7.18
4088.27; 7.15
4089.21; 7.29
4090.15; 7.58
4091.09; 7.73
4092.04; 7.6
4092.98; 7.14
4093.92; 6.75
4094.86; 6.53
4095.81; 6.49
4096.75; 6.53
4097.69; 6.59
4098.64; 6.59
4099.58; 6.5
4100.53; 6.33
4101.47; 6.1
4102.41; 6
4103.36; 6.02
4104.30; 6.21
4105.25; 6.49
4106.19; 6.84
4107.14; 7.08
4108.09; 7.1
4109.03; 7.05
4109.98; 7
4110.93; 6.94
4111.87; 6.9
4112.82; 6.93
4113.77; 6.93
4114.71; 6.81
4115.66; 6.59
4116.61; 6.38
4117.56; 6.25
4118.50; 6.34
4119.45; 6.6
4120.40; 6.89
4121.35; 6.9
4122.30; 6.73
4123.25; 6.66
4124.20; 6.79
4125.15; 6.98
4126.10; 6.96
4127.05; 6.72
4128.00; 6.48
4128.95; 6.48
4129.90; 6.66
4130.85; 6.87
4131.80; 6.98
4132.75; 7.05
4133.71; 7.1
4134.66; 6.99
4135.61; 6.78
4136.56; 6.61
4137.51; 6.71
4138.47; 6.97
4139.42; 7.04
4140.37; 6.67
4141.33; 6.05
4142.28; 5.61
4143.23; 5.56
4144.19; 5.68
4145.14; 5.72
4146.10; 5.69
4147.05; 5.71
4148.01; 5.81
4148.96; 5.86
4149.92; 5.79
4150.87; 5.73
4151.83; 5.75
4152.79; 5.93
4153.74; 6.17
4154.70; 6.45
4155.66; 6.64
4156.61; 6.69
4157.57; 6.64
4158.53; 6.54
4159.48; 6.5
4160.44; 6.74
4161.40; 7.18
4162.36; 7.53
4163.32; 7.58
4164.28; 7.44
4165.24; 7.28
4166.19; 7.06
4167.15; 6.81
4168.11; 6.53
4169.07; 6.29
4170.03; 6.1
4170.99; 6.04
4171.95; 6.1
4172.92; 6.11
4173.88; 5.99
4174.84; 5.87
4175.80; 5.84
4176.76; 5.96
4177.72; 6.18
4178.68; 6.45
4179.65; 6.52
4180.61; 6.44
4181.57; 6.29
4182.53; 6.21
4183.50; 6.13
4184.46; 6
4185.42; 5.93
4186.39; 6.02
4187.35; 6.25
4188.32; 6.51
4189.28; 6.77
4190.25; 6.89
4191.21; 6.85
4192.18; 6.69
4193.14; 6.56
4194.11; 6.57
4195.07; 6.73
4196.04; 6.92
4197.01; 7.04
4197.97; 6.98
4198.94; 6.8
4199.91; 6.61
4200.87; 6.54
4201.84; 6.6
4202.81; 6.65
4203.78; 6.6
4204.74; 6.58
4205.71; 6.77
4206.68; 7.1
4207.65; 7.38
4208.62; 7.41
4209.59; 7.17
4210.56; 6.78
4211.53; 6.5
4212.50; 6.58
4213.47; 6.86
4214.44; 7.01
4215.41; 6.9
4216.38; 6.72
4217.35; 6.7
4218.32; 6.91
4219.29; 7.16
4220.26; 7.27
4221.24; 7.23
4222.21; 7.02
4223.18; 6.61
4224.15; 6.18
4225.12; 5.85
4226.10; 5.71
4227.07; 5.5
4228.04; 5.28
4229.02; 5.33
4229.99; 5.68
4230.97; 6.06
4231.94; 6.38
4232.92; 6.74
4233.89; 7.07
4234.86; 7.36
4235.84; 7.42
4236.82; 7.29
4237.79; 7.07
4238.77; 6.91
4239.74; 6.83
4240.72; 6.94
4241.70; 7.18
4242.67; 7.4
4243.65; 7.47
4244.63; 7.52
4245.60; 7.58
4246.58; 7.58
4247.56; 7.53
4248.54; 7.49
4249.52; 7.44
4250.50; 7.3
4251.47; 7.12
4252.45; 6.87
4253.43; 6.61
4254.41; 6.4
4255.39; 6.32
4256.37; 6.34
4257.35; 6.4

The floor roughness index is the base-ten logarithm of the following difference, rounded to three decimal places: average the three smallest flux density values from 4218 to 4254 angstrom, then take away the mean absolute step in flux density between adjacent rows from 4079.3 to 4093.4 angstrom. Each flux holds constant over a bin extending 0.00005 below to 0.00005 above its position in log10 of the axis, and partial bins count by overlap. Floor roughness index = 0.714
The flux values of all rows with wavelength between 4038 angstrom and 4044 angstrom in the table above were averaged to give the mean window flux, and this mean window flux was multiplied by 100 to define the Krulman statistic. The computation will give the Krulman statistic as 672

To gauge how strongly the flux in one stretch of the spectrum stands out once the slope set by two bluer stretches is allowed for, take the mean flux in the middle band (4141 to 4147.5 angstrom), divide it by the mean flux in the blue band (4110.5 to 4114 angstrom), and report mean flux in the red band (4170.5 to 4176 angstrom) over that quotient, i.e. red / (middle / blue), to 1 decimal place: 7.3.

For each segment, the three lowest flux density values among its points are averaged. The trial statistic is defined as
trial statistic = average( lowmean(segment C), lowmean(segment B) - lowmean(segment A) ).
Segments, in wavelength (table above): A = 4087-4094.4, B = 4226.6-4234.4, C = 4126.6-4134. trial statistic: 2.45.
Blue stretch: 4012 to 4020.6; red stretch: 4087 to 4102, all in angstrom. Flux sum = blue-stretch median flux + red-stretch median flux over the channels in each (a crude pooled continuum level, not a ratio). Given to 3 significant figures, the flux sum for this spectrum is 14.3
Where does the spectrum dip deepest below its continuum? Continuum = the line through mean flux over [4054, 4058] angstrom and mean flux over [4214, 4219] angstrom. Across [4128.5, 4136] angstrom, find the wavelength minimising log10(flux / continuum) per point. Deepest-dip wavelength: 4128.95 angstrom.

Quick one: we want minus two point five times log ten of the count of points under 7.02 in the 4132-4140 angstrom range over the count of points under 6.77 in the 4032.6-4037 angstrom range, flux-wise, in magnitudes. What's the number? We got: 0.00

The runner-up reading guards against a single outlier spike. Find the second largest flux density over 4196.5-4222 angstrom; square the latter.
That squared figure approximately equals 54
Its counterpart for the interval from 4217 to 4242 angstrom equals 54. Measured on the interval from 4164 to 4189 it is 53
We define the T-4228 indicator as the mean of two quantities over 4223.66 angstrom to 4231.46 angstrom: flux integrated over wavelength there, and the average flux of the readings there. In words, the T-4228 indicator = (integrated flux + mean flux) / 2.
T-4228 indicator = 25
